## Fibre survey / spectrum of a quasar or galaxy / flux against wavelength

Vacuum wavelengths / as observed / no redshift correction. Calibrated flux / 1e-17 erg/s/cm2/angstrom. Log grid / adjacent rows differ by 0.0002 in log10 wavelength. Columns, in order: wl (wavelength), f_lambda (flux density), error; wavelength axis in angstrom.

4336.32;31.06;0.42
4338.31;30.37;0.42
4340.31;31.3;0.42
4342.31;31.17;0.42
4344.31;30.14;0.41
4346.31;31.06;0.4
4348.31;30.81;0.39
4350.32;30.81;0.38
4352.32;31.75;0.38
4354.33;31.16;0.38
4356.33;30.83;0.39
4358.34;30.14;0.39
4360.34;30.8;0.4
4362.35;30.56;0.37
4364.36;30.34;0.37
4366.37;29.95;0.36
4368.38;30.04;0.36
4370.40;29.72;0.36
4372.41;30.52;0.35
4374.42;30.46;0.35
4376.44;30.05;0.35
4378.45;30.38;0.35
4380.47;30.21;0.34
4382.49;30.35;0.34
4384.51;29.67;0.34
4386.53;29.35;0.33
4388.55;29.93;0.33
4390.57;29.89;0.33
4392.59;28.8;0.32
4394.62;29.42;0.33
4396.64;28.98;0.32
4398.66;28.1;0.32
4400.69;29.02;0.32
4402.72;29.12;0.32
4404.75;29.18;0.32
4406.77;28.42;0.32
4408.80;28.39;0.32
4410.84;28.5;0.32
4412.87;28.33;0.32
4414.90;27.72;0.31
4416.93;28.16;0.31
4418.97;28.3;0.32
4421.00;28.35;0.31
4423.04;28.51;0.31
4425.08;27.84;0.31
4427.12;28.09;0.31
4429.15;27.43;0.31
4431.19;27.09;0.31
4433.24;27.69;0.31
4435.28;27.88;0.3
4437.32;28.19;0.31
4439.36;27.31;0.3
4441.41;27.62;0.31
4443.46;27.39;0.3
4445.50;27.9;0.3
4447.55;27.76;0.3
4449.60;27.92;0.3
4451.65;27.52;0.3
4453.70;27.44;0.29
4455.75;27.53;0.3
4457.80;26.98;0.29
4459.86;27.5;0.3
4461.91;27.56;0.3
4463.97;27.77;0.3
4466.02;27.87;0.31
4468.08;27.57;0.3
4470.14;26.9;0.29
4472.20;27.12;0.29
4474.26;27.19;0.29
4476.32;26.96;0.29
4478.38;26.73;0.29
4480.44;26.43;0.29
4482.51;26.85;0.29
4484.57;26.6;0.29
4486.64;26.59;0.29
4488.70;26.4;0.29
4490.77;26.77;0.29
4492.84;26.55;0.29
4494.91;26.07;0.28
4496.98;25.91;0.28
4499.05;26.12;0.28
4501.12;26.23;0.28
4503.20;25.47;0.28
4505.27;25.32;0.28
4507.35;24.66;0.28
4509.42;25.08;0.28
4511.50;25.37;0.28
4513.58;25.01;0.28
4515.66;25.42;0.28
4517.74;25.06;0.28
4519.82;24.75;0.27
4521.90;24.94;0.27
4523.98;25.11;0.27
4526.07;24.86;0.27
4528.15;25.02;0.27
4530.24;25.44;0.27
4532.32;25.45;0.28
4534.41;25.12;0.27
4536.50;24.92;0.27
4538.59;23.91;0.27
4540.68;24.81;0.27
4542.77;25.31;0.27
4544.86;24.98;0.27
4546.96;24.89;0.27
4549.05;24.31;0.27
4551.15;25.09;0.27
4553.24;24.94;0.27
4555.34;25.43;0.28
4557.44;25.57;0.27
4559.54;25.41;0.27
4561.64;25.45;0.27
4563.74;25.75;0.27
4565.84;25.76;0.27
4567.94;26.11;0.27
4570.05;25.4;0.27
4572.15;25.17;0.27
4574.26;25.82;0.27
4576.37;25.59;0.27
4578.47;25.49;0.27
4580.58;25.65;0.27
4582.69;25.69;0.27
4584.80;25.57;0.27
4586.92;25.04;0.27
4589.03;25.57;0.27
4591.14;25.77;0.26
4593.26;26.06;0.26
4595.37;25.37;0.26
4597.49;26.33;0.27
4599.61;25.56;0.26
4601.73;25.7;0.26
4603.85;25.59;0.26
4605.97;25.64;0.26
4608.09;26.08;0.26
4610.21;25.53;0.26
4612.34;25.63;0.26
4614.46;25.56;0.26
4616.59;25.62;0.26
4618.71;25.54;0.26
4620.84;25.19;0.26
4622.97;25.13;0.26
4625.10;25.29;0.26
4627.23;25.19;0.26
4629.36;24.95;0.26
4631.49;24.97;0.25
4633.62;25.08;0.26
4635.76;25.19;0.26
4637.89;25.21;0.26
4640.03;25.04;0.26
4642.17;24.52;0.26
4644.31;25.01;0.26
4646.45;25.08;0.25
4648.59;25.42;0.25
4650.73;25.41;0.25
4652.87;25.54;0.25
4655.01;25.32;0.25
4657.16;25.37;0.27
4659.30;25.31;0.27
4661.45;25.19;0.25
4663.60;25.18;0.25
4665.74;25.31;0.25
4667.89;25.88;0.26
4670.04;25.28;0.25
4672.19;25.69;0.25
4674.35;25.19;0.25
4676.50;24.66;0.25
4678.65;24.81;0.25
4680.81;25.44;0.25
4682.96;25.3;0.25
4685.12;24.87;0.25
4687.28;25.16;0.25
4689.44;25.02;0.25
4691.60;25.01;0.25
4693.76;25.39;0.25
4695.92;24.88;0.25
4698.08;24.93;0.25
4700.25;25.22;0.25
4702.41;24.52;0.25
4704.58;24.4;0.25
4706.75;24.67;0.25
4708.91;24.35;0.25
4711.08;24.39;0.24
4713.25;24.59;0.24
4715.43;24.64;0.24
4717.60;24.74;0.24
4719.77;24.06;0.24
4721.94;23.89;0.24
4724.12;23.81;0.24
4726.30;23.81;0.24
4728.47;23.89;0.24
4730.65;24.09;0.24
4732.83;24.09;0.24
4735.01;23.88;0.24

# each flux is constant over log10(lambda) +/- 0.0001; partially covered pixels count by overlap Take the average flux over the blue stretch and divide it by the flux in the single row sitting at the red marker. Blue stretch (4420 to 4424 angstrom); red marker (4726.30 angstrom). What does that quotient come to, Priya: 1.19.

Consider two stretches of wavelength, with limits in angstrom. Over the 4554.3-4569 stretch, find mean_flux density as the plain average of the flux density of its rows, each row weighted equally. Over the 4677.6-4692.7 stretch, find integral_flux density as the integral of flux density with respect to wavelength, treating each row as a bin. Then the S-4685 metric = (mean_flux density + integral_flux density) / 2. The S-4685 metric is 202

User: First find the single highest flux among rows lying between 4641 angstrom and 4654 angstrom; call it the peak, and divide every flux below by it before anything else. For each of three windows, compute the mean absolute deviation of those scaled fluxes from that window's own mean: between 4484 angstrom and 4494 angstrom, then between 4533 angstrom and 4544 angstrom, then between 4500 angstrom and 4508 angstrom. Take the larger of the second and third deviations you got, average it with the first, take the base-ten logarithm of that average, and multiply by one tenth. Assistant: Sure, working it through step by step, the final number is -0.200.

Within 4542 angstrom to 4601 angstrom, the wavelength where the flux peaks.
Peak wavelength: 4597.49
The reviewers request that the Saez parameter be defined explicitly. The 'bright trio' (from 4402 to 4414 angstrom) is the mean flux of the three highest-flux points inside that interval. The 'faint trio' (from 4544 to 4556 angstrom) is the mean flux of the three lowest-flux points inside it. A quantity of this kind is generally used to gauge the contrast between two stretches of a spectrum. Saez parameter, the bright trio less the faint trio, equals 4.2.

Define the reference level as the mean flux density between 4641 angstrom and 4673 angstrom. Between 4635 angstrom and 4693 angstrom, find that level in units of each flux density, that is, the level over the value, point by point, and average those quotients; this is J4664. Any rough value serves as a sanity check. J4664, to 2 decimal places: 1.00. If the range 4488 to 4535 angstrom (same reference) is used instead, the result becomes 0.99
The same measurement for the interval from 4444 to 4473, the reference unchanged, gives 0.92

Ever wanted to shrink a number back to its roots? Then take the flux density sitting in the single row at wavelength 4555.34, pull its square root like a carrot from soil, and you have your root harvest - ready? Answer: 5.04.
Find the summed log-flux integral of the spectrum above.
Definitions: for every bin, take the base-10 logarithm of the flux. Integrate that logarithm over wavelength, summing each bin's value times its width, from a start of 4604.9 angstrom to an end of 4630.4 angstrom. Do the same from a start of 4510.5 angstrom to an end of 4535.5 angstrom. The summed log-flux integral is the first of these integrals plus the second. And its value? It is 70.9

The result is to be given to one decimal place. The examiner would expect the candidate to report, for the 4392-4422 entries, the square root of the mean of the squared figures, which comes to 28.6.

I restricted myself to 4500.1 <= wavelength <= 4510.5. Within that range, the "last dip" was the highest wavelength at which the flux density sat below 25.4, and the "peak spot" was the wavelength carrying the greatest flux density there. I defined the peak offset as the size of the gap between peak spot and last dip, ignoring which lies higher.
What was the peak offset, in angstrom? 8.3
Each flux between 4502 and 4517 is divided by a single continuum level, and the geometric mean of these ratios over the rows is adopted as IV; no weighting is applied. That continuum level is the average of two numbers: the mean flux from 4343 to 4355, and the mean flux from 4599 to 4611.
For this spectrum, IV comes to 0.89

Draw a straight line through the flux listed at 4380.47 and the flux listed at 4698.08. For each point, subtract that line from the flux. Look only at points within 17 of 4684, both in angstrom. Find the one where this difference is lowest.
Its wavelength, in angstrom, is 4676.50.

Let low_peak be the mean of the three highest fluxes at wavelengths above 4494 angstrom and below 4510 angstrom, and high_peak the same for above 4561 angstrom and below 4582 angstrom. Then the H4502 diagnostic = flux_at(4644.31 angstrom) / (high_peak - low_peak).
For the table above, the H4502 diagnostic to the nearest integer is -103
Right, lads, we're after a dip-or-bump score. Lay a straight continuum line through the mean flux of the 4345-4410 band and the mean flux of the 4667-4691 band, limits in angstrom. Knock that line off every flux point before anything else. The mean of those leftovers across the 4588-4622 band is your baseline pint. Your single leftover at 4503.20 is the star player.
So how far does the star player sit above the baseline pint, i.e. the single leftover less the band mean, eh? -1.8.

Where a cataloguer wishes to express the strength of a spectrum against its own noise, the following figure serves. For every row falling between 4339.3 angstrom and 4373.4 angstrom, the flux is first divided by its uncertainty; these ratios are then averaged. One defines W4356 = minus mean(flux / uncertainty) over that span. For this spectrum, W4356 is -80.0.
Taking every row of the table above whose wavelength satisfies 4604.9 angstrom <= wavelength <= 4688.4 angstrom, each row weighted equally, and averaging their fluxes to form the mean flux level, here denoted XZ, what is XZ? 25.3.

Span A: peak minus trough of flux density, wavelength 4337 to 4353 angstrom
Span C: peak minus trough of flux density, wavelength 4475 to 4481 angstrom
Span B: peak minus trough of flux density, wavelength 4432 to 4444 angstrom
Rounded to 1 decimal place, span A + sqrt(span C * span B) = 2.3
